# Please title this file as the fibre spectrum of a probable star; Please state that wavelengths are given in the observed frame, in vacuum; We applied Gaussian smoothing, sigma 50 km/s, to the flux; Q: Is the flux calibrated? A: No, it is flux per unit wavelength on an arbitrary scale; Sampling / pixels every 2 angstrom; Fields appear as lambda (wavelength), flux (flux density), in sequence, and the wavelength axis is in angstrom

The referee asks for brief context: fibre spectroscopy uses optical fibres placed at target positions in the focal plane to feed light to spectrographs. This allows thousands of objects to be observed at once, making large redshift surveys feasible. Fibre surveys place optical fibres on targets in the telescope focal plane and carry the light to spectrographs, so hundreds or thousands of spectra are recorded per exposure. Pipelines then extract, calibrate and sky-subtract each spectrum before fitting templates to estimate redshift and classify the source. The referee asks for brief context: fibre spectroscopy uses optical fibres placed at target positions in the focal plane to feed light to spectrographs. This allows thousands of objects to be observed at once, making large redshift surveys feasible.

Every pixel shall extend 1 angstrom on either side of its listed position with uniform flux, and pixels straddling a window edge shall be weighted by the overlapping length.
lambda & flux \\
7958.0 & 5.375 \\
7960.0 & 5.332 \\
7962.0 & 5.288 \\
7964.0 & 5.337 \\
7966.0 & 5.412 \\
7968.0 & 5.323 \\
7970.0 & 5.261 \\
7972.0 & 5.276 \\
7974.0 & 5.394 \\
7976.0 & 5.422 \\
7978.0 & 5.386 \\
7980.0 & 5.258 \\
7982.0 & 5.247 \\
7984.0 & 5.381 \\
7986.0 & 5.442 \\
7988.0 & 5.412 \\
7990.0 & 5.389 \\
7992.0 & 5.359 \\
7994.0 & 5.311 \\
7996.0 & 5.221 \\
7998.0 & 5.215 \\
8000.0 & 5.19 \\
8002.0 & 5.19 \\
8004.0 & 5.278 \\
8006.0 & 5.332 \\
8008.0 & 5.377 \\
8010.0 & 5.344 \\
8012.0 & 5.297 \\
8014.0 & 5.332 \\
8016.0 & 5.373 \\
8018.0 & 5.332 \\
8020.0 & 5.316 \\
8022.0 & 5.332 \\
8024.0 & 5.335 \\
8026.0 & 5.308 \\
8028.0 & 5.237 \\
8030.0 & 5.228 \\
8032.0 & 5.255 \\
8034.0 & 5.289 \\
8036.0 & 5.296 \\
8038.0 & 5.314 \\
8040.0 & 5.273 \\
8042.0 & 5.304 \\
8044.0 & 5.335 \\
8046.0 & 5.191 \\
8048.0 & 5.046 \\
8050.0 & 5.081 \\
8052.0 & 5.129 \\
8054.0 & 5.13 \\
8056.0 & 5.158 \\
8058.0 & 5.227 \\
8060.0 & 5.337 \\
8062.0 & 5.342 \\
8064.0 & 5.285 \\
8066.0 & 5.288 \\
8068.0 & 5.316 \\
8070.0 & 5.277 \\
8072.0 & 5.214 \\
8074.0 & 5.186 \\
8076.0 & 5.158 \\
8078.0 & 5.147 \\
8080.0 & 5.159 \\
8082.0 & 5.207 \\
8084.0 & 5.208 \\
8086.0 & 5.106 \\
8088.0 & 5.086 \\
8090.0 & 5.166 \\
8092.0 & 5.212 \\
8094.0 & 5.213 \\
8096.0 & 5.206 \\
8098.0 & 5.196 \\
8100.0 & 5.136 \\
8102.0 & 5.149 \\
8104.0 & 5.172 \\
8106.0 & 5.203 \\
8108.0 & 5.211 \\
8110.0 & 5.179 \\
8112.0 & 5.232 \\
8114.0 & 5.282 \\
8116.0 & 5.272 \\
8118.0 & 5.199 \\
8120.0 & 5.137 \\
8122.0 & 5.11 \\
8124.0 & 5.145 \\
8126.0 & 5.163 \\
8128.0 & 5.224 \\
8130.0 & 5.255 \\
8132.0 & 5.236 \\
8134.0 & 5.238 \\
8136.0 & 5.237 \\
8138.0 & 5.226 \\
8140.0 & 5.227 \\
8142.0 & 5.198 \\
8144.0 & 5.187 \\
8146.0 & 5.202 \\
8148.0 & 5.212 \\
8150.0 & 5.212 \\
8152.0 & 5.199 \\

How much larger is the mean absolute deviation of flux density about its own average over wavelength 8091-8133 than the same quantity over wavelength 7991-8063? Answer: -0.03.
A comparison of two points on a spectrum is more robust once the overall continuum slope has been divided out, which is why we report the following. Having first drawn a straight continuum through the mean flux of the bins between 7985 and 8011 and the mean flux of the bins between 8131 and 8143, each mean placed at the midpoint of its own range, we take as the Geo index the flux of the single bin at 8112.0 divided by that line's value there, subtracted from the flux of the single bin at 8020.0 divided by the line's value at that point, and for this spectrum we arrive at 0.005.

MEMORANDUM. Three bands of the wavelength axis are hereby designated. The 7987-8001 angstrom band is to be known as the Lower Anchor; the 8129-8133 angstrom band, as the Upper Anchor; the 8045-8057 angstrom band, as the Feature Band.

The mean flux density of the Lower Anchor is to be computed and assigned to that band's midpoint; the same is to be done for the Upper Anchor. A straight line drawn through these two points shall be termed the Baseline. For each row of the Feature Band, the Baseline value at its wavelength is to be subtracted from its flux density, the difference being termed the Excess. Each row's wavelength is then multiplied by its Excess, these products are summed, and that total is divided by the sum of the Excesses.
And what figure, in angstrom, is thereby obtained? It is 8050.8 angstrom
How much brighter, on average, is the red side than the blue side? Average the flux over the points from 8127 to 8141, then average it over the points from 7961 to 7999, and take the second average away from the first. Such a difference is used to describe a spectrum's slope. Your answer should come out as -0.10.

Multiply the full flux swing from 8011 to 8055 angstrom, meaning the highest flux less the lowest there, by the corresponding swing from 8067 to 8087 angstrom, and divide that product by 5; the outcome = 0.0137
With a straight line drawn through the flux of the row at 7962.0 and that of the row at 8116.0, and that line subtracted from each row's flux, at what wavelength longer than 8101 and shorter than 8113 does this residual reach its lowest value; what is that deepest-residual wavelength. 8102.0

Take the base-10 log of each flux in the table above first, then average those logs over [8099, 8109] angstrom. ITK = 0.714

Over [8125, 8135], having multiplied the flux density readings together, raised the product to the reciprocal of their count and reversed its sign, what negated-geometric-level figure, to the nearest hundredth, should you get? -5.22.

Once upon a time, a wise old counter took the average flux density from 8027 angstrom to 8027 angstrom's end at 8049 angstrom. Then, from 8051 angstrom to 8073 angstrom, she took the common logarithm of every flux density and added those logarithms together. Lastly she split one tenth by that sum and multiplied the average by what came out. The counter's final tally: 0.0663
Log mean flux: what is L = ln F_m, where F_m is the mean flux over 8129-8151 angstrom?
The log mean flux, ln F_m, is 1.65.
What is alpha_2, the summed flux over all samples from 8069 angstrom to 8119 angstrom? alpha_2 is 129.8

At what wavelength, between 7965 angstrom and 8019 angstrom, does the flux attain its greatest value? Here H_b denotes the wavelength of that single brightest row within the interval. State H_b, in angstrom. 7986.0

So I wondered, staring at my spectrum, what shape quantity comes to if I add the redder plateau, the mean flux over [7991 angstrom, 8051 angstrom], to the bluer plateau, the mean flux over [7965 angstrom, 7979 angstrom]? 10.63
